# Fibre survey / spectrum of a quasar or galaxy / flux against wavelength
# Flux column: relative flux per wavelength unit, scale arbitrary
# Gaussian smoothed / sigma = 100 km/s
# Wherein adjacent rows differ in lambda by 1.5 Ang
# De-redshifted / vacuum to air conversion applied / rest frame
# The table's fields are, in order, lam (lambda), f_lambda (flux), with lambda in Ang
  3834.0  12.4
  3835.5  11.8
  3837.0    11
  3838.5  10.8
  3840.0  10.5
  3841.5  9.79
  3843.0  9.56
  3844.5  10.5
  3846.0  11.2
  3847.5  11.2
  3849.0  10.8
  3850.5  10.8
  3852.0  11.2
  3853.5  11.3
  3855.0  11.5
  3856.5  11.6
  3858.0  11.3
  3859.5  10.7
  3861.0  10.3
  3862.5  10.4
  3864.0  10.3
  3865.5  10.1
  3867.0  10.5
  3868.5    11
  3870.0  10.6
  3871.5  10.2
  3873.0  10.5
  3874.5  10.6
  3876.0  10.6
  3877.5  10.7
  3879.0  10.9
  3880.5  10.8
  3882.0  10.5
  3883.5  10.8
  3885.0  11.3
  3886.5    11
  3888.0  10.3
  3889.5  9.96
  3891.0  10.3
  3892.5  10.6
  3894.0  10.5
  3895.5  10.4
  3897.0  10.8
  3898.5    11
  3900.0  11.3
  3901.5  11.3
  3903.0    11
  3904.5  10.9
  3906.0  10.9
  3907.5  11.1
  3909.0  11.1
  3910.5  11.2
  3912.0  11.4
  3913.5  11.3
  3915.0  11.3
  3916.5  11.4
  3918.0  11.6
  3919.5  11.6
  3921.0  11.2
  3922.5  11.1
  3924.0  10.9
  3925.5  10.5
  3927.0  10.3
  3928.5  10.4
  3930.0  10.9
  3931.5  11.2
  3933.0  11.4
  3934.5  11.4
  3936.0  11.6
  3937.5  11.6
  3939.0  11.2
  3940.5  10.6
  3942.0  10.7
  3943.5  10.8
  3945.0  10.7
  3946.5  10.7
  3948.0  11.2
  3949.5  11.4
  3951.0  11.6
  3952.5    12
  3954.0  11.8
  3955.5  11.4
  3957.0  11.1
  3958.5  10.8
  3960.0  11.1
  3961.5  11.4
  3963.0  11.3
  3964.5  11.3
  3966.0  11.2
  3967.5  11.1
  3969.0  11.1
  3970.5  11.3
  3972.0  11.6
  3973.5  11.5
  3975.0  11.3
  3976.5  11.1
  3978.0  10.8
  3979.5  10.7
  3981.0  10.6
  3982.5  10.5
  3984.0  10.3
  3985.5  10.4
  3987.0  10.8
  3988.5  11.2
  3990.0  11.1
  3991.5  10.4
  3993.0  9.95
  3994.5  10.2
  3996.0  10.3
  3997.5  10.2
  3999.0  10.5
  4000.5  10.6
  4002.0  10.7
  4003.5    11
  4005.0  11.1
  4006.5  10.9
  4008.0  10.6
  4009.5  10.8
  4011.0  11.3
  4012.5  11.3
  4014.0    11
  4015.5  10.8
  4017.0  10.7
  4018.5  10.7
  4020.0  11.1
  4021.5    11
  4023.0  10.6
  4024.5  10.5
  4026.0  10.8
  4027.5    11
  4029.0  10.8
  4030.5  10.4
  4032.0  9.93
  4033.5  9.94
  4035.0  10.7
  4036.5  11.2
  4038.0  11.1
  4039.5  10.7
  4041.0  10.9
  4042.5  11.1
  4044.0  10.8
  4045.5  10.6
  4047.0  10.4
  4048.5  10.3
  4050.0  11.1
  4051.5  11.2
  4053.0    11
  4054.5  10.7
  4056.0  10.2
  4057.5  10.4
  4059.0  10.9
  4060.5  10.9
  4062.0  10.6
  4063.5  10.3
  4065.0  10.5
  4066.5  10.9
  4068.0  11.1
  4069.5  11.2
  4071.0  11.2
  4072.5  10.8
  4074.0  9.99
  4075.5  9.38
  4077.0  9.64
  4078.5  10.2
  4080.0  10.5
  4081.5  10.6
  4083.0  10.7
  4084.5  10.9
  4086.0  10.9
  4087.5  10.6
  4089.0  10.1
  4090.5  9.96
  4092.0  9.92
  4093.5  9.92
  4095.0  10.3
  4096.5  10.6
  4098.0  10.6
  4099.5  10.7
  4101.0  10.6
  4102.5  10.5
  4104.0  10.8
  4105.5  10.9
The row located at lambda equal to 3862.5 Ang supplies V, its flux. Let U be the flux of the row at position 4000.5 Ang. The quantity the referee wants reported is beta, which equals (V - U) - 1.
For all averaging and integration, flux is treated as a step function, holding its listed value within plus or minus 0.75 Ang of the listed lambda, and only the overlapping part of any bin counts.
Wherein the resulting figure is -1.2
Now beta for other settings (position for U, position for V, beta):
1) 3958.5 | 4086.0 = -0.9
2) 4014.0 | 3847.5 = -0.8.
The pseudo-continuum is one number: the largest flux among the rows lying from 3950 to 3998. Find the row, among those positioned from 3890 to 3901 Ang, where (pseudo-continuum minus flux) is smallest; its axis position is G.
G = 3900.0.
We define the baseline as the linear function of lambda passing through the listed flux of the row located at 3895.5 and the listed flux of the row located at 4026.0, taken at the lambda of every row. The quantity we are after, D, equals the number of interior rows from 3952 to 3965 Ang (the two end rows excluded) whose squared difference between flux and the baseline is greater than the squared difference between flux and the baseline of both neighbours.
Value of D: 1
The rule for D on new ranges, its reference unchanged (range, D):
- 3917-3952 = 4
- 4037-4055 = 3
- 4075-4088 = 0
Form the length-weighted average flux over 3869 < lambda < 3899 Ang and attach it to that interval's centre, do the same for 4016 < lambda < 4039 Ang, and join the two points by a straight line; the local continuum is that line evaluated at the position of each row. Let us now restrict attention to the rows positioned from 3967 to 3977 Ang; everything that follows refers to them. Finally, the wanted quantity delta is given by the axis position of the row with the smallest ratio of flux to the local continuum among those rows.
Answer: 3976.5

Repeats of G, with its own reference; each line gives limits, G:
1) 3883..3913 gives 3912.0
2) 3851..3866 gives 3856.5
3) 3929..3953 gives 3952.5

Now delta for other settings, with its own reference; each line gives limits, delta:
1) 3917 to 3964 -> 3927.0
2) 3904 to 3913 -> 3906.0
